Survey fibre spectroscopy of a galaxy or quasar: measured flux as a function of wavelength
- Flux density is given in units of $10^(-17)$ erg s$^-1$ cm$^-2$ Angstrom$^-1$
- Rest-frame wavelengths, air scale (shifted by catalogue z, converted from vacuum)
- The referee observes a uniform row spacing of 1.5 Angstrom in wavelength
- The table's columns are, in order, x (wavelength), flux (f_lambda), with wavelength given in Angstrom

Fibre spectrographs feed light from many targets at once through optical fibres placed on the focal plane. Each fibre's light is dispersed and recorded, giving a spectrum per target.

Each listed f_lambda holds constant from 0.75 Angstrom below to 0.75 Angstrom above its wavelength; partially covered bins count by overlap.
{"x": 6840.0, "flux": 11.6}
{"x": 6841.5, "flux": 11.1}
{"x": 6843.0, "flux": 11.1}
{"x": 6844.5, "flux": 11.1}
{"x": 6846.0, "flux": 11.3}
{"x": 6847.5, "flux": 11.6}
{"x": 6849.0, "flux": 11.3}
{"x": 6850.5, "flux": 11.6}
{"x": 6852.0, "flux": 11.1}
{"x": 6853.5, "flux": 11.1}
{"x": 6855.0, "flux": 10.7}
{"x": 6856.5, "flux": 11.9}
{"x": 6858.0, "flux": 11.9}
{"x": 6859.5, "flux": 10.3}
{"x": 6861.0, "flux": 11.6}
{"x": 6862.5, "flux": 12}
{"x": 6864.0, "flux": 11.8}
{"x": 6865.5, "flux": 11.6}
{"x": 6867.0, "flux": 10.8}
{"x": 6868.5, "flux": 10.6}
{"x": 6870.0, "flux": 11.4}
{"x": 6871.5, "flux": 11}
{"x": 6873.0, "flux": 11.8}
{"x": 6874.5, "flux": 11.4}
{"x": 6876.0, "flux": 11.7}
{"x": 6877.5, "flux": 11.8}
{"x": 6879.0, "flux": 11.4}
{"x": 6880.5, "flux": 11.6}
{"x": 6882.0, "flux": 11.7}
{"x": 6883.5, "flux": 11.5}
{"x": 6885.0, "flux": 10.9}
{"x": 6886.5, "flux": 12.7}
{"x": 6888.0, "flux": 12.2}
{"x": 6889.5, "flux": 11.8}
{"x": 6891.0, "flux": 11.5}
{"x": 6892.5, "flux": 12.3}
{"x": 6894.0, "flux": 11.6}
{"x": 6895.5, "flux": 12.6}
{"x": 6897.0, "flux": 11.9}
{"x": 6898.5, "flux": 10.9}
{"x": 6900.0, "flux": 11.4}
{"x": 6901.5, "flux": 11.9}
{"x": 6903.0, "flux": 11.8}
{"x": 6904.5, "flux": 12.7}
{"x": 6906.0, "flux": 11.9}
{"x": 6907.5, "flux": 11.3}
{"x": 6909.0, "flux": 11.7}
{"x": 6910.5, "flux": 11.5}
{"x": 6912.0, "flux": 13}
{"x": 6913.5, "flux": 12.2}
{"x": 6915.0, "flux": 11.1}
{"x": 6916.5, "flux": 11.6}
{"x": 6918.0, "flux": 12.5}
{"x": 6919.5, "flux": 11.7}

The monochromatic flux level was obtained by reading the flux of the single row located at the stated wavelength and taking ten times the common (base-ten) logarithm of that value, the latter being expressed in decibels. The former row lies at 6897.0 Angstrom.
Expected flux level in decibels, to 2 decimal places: 10.76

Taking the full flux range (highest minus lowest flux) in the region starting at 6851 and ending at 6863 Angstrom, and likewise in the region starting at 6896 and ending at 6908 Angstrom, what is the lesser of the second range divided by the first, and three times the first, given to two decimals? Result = 1.06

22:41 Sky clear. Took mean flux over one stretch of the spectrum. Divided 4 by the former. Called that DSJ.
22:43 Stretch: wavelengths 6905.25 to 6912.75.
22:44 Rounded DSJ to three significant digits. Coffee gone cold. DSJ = 0.337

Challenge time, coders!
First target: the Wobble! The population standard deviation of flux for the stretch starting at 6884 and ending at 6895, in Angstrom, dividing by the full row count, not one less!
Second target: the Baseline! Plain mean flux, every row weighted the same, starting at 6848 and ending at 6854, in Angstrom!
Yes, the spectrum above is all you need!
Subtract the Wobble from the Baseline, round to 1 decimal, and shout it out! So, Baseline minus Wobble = 10.7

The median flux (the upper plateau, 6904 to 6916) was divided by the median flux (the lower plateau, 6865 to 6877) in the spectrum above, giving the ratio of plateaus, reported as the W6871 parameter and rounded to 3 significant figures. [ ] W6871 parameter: 1.04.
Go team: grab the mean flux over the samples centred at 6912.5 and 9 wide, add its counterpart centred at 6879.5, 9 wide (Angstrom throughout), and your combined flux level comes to 23.5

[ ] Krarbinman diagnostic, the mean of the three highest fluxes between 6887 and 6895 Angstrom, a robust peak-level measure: 12.1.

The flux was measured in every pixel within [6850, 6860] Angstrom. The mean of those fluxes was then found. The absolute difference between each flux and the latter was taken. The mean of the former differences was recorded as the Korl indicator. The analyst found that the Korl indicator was 0.49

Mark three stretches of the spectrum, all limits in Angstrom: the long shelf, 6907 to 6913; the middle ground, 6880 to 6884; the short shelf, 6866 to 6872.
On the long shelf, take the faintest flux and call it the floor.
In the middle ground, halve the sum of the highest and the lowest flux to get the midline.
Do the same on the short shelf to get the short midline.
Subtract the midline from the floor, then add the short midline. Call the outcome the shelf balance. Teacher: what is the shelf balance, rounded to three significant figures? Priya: 10.7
